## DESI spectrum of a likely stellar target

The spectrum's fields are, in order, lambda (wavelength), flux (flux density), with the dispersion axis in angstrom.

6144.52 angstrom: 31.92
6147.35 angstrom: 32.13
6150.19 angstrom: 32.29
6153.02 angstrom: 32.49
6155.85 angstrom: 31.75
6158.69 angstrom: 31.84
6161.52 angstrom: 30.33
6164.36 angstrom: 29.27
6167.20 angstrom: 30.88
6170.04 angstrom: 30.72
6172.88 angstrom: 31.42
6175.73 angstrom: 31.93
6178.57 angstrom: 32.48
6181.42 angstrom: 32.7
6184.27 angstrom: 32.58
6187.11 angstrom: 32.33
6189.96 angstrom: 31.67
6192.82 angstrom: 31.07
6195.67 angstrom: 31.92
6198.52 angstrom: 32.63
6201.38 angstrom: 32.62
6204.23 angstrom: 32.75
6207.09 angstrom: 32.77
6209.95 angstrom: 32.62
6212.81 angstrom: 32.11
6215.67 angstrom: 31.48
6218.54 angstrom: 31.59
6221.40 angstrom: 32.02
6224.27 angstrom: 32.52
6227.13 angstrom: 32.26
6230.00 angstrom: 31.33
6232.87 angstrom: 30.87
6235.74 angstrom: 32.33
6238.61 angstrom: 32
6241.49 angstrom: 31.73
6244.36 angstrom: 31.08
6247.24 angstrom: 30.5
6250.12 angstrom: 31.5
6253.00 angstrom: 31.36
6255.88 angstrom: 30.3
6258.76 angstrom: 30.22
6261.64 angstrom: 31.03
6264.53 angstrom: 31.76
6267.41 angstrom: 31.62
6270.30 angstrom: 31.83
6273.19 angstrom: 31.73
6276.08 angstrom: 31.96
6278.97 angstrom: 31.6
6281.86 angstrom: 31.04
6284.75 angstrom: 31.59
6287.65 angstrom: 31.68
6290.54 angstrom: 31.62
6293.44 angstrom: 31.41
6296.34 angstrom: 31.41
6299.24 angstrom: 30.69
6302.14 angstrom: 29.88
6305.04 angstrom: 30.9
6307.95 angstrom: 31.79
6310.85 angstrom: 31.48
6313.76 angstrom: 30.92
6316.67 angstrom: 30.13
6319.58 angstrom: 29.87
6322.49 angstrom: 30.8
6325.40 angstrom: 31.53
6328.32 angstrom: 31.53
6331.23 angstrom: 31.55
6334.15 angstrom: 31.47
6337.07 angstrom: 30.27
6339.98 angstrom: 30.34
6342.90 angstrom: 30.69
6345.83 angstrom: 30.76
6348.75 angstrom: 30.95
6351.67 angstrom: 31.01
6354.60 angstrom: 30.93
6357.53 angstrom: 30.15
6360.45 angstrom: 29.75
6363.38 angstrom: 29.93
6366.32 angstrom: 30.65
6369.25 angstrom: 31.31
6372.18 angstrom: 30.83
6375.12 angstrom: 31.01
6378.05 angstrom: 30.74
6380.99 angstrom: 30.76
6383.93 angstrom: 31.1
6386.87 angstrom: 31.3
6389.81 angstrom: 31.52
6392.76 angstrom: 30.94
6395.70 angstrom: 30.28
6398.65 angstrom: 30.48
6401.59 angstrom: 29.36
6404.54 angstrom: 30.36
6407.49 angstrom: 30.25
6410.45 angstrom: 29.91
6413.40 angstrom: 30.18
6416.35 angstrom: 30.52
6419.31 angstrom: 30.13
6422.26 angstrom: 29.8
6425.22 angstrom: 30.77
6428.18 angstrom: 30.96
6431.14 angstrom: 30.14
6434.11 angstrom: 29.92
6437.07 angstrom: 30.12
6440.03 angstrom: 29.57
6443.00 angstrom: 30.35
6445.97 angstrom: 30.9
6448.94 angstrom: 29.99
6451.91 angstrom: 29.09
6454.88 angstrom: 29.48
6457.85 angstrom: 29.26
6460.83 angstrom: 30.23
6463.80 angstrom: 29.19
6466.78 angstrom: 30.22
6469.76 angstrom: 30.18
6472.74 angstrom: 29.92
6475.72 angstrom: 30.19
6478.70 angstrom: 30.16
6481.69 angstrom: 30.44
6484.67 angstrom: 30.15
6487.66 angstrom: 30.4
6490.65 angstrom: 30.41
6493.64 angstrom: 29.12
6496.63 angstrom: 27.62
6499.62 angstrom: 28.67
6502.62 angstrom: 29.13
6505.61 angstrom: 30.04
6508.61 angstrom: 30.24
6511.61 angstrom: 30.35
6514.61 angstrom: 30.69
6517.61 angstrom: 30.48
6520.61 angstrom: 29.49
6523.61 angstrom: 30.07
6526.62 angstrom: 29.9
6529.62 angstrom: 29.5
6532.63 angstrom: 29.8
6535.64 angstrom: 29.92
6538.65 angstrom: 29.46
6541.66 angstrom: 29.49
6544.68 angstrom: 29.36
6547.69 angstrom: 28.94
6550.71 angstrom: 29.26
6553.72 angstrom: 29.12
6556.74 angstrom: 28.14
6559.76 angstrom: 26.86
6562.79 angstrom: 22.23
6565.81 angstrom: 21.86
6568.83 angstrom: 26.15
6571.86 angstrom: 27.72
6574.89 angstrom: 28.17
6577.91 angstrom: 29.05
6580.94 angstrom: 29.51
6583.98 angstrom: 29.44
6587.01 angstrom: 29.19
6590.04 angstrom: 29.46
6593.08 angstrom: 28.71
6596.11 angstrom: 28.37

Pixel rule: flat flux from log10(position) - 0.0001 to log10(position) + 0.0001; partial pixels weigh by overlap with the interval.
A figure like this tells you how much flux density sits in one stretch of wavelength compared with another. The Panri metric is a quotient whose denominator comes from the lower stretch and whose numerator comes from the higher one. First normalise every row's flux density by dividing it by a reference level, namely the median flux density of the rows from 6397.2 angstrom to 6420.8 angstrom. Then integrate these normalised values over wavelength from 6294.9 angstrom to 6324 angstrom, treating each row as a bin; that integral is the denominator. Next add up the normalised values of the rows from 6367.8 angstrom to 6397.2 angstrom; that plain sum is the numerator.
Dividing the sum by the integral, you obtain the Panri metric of 0.346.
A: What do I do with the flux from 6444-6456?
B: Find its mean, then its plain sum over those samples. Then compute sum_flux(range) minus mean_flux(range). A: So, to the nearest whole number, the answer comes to 90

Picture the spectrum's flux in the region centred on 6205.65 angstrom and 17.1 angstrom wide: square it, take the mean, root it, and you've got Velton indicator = 32.6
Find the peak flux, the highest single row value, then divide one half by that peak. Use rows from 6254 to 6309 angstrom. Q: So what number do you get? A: 0.0156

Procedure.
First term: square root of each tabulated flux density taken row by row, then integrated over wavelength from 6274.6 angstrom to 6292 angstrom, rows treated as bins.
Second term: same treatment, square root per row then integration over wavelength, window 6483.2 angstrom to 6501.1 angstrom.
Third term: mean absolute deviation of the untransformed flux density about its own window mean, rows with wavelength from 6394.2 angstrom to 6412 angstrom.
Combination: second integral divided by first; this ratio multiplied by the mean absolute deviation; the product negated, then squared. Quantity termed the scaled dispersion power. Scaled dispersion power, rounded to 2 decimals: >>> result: 0.10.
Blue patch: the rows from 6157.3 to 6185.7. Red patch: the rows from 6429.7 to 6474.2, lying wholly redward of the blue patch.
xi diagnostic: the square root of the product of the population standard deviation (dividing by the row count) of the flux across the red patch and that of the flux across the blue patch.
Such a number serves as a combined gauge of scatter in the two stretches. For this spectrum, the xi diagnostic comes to 0.71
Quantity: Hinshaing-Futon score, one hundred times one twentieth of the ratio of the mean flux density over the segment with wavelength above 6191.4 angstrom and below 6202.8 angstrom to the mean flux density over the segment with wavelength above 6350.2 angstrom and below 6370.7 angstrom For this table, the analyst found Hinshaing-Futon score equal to 5.3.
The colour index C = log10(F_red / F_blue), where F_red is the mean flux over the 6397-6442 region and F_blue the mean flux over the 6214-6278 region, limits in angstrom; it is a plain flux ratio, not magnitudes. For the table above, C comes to -0.019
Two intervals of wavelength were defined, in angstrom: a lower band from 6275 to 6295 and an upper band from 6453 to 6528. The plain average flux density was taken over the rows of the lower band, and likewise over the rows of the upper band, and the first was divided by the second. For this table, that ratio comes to 1.06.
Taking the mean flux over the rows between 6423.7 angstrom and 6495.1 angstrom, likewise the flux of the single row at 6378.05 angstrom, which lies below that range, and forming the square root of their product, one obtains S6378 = 30.39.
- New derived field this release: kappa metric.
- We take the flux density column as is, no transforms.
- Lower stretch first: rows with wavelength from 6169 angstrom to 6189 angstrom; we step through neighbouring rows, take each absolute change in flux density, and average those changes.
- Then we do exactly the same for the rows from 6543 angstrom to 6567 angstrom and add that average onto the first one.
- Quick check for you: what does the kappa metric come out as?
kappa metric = 1.55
